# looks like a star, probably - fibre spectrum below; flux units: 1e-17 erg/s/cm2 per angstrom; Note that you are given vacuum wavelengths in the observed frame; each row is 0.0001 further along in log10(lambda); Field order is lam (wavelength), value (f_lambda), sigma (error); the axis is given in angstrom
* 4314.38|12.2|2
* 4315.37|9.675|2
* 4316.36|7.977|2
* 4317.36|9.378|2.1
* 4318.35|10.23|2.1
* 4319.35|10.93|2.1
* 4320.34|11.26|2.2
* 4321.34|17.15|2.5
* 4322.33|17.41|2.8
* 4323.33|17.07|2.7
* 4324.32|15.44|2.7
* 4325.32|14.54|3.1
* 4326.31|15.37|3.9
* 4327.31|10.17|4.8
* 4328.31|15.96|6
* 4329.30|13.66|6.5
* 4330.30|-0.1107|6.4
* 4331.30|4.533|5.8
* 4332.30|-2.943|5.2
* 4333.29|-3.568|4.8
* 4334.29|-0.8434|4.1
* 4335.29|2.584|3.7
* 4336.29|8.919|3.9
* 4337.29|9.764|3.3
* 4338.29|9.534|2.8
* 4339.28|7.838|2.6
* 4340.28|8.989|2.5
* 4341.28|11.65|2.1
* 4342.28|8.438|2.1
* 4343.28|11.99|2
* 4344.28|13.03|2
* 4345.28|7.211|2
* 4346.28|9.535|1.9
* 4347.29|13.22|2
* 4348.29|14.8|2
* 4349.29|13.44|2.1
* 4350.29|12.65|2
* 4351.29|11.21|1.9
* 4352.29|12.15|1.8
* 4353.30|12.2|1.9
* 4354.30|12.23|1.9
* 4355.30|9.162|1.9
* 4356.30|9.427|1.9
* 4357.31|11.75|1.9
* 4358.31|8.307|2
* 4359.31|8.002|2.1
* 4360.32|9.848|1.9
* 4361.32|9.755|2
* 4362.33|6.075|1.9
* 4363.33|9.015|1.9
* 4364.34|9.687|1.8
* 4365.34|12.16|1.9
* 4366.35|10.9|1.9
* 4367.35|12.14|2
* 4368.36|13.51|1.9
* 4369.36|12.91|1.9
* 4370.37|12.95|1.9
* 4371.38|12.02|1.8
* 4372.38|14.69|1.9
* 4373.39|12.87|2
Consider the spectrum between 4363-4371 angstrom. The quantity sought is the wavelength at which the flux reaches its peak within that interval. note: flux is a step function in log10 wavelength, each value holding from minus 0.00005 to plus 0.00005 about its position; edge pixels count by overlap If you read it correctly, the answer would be 4368.36 angstrom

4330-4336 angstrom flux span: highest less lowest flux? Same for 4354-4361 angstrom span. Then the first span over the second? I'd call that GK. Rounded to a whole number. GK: 2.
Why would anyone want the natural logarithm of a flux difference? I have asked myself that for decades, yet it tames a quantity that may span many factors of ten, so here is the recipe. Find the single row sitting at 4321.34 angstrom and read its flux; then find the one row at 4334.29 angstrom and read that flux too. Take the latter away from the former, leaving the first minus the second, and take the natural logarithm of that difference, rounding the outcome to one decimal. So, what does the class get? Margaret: 2.9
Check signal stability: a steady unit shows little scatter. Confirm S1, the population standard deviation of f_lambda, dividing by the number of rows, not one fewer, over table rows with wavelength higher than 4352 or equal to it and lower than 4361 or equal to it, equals 1.6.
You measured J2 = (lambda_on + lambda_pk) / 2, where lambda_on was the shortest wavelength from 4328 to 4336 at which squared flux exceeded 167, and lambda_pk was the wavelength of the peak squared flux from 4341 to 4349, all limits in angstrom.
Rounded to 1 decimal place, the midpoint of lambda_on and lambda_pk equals 4338.3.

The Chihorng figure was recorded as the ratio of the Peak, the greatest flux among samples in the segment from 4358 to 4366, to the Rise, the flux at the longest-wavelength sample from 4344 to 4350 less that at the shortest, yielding 30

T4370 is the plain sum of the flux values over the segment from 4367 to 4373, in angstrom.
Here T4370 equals 78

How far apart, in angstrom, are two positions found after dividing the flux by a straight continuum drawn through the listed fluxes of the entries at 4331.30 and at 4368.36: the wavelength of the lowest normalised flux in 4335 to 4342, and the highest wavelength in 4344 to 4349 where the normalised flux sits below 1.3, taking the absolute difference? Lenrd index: 11.0 angstrom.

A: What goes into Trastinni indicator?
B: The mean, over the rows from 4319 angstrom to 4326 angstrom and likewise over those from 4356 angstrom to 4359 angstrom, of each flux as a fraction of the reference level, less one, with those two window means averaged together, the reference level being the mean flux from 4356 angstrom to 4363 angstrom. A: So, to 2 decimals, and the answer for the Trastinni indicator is 0.37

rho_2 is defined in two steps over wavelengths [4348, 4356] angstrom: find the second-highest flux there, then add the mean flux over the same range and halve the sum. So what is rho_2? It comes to 12.8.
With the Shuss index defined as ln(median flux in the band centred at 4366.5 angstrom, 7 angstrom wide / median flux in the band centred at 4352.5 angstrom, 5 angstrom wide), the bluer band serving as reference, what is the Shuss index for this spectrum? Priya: 0.0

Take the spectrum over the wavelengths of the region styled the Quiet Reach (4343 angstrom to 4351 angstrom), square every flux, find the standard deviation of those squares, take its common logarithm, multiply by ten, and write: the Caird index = 17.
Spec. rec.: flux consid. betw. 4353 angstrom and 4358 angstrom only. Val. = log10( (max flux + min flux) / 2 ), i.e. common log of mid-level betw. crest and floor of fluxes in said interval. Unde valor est 1.03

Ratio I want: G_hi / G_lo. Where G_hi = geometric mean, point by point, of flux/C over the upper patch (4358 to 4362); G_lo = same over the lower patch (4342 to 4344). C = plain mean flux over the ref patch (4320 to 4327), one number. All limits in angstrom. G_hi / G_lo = 0.9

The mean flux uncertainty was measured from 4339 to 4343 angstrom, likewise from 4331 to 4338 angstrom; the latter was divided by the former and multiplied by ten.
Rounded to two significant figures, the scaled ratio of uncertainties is 19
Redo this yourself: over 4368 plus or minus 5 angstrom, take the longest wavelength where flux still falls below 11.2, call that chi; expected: 4366.35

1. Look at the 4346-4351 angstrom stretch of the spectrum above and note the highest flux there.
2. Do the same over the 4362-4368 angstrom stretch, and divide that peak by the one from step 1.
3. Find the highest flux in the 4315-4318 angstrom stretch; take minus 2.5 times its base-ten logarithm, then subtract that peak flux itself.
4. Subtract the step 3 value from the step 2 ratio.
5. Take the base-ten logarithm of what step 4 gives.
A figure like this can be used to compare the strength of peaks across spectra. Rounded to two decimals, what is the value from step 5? 1.11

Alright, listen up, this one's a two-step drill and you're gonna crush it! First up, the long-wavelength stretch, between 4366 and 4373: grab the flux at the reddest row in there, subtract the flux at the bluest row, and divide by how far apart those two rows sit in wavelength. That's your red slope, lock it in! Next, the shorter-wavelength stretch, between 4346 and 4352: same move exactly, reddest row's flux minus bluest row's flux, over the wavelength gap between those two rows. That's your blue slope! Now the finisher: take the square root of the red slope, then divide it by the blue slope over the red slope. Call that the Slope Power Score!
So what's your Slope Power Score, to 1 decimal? 1.5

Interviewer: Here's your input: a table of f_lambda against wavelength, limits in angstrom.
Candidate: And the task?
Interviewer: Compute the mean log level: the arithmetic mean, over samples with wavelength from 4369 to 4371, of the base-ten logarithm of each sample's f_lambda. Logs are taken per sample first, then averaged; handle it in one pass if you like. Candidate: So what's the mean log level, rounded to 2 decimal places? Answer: 1.11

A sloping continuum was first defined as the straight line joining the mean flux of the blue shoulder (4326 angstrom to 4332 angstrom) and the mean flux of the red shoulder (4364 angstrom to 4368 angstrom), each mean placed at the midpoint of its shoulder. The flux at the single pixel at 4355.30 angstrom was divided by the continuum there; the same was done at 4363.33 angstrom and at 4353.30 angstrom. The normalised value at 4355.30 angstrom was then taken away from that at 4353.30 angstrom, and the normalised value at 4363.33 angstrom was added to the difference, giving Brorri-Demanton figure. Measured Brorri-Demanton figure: 1.10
